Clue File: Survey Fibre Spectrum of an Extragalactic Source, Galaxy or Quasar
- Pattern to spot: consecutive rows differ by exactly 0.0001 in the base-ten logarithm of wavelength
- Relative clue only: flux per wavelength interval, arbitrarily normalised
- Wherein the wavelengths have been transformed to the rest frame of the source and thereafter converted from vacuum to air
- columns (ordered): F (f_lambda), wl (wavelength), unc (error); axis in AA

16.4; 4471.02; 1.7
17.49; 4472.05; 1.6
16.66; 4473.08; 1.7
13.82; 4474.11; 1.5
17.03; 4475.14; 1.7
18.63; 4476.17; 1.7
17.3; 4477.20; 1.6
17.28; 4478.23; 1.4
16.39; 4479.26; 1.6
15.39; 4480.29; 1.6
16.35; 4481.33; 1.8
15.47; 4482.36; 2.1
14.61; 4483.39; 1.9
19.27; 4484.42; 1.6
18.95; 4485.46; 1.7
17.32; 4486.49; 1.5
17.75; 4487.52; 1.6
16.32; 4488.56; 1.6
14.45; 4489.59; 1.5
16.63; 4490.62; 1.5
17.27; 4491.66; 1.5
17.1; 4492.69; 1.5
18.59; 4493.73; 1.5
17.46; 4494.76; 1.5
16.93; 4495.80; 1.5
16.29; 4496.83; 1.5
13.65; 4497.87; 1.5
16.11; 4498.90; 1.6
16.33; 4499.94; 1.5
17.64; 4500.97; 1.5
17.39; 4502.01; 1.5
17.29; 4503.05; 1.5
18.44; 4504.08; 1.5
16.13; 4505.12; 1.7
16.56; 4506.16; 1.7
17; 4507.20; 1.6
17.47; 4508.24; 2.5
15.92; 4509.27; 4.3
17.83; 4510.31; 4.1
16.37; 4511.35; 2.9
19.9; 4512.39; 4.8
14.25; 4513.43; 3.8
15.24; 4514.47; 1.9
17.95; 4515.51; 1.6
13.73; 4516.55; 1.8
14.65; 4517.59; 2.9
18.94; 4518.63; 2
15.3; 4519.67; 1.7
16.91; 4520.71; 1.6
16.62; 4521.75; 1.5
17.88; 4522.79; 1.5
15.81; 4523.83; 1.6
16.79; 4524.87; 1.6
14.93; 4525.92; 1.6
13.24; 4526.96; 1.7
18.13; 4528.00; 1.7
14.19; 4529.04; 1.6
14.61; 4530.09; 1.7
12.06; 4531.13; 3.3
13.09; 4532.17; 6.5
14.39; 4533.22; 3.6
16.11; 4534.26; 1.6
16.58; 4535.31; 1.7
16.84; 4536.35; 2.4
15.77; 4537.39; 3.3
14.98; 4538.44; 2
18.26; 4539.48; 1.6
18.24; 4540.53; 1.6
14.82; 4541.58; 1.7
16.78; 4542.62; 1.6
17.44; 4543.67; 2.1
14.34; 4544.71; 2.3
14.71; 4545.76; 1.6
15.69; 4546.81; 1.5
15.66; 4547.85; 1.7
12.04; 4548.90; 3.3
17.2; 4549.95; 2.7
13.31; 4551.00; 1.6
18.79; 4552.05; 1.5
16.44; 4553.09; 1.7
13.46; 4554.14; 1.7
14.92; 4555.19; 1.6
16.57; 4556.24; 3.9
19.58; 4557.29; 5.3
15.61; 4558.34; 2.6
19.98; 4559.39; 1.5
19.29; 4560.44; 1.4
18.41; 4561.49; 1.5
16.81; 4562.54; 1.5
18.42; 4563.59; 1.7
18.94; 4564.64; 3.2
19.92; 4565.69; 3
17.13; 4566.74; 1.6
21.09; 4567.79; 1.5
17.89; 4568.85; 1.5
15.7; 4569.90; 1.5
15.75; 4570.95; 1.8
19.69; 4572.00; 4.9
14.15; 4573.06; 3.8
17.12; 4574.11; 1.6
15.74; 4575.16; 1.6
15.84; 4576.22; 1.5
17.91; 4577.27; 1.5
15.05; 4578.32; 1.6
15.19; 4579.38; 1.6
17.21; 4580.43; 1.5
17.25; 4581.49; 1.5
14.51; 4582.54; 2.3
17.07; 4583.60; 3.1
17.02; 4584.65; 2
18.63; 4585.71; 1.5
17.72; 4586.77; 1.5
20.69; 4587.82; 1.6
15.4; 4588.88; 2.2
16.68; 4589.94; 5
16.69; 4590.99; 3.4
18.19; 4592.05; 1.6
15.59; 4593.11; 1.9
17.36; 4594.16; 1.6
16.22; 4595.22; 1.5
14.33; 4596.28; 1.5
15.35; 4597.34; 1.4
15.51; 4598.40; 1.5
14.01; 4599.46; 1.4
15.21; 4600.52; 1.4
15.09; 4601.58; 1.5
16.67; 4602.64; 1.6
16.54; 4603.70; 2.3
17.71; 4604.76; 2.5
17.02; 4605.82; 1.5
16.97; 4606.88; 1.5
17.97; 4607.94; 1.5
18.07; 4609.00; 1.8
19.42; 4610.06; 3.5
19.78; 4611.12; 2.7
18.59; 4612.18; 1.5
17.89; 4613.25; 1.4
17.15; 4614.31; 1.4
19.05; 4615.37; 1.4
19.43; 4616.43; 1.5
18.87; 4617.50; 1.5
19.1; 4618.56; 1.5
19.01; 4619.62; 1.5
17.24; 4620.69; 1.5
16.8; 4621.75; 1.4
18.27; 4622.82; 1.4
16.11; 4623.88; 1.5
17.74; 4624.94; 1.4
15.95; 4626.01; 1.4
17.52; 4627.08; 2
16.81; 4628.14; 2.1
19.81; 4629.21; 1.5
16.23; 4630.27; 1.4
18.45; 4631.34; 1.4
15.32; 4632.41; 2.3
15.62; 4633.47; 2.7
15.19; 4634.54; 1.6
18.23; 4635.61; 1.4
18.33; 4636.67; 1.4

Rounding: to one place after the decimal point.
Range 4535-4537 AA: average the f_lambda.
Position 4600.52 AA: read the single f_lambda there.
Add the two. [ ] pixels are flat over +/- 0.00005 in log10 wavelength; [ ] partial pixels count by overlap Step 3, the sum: 31.9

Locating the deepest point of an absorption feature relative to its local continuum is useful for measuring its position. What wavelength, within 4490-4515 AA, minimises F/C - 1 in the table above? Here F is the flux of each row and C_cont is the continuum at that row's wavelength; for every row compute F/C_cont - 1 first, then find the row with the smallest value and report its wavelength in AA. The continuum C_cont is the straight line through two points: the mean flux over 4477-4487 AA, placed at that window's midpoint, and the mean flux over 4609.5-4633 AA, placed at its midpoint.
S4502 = 4497.87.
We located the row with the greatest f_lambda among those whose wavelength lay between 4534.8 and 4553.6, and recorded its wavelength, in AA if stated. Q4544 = 4552.05 AA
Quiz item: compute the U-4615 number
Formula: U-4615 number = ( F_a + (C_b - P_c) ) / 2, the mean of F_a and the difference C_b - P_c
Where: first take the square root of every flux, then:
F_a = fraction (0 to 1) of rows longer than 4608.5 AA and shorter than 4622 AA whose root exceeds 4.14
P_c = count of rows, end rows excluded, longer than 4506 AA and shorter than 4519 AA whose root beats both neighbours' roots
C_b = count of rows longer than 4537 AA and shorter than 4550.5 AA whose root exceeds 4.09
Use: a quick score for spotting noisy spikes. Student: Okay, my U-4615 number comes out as 1.0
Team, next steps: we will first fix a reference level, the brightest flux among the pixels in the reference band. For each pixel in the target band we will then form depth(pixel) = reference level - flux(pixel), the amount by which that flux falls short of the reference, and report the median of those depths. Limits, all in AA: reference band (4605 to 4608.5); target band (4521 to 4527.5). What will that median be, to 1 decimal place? 1.8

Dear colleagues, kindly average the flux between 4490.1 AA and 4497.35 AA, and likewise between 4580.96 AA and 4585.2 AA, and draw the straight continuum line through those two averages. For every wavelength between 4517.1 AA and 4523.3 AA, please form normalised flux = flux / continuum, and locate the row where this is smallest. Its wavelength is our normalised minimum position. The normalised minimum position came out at 4517.59 AA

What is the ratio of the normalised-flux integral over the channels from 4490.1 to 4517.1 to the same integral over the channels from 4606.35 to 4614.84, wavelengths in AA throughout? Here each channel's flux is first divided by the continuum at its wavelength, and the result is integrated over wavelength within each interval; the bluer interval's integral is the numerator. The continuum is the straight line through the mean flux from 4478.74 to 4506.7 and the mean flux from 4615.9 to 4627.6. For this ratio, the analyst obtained 3.1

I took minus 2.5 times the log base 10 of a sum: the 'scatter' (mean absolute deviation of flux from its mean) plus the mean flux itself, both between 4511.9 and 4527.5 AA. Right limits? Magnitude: -3.122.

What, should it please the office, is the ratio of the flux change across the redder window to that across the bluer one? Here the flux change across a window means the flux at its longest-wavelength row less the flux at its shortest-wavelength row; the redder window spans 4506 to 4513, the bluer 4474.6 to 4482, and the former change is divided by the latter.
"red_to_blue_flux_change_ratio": -4.9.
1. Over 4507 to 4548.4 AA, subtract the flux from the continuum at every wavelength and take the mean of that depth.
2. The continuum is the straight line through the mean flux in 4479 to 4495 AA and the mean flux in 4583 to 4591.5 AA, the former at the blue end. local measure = 1.1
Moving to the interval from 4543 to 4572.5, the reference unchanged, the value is 0.3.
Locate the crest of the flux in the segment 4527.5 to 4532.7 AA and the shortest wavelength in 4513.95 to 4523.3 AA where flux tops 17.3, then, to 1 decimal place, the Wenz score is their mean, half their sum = 4521.8 AA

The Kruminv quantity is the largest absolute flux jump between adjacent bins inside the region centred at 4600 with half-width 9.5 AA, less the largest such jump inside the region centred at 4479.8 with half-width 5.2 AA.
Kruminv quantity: -2.1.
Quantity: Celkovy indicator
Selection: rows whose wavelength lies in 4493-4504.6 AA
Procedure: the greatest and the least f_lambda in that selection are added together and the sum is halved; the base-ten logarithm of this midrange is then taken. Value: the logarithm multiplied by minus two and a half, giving -3.02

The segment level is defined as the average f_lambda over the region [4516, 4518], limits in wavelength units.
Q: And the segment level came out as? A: 14.2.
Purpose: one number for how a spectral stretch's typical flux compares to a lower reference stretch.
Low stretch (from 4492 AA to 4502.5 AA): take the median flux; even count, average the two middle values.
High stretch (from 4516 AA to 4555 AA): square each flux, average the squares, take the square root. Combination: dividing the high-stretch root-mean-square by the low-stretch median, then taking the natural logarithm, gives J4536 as -0.08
